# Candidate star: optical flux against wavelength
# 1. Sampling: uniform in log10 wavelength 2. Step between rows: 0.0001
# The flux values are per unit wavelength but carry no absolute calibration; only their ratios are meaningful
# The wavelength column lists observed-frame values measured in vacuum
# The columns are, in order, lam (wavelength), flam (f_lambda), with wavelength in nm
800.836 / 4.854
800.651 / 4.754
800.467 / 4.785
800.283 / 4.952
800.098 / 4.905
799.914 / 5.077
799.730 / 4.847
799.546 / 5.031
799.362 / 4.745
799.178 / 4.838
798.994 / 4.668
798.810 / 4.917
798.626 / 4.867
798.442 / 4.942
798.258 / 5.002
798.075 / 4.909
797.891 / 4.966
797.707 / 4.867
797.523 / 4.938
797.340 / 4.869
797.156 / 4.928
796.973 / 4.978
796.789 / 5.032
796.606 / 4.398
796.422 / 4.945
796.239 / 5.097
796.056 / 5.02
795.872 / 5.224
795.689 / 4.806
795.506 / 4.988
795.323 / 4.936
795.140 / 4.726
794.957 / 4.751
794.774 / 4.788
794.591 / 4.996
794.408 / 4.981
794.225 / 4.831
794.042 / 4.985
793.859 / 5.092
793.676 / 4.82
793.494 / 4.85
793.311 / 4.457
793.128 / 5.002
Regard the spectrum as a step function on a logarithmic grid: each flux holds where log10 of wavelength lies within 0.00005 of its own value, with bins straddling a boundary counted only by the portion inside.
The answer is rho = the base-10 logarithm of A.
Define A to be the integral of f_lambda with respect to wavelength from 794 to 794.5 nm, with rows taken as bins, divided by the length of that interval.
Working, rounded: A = 4.92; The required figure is 0.692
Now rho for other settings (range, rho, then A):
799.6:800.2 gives 0.694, 4.95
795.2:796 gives 0.697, 4.98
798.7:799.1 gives 0.681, 4.80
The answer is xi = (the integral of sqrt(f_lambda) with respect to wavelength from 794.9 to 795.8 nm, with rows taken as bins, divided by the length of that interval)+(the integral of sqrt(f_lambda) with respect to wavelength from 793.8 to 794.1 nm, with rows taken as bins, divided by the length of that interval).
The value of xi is 4.45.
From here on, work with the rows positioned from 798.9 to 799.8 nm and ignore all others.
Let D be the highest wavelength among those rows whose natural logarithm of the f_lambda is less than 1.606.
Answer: 799.730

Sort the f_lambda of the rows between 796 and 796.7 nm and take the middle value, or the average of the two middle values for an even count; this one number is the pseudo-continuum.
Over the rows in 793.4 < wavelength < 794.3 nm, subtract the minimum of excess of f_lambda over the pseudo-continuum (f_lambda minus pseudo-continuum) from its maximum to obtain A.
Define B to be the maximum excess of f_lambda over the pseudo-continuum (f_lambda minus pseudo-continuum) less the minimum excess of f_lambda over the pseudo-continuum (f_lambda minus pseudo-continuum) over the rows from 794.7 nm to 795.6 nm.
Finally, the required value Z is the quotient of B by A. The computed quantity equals 1.0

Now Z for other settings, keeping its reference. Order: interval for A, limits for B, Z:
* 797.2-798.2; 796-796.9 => 7.1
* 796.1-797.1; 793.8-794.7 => 0.4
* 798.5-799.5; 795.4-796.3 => 1.7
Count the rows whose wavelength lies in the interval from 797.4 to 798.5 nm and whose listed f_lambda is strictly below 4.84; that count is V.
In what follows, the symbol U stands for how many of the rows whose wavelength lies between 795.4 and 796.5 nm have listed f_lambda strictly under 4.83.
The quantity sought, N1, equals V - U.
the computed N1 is -1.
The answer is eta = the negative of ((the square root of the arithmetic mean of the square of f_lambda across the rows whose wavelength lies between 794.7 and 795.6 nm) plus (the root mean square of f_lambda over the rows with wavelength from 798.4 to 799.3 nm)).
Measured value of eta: -9.69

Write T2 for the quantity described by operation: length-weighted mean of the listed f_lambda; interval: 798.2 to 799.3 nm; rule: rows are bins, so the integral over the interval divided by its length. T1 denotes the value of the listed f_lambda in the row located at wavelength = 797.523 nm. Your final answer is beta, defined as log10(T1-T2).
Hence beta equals -1.13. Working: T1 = 4.938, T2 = 4.86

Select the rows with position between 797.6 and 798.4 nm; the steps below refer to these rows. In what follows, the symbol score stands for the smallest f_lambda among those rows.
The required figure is 4.867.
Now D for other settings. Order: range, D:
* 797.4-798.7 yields 798.626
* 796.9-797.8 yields 797.707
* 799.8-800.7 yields 800.651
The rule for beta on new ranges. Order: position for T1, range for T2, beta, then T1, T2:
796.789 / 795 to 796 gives -0.99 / 5.032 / 4.93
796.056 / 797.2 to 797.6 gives -0.95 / 5.02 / 4.91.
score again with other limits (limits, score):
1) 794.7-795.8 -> 4.726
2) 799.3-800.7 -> 4.745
